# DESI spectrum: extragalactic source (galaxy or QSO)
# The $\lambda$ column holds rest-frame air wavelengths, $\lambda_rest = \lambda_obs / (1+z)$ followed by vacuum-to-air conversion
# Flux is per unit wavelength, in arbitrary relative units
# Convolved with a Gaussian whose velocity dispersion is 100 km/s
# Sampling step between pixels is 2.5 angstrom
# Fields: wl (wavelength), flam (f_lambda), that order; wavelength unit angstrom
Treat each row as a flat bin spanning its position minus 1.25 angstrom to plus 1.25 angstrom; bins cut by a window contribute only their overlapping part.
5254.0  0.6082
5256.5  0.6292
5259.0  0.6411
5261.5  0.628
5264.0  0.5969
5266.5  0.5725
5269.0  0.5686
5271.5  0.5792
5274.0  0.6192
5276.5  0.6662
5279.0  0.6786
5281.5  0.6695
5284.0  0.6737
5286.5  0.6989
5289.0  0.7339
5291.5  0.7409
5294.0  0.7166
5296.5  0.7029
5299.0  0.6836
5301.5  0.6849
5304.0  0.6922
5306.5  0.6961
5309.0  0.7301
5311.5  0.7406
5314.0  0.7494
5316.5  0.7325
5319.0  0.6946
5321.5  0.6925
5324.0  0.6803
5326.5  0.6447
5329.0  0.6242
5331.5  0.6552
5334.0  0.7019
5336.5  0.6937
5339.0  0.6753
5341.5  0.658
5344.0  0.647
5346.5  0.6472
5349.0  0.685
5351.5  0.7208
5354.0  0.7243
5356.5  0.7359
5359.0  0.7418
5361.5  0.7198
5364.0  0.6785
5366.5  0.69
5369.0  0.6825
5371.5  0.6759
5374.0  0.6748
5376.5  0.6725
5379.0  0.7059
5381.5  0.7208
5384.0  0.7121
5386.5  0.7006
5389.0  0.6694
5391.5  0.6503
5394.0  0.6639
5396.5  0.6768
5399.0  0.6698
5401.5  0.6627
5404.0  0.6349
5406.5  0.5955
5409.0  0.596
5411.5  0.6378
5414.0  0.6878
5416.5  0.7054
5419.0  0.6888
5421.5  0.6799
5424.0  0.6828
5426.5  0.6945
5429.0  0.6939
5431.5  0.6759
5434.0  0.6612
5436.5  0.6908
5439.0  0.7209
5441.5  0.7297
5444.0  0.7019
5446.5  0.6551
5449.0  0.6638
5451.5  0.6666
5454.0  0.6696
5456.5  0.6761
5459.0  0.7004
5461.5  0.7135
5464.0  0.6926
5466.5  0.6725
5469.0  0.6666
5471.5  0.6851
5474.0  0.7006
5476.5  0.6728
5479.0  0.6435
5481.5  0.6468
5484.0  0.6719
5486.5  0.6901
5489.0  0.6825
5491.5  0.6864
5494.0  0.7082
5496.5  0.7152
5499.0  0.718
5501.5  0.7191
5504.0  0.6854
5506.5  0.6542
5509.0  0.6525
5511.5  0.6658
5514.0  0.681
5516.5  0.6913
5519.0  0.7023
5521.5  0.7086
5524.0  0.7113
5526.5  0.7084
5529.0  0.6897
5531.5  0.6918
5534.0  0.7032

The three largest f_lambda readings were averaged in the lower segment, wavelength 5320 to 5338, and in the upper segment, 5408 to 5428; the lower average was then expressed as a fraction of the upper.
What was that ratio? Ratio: 1.00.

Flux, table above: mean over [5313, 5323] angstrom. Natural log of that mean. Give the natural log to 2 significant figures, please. -0.33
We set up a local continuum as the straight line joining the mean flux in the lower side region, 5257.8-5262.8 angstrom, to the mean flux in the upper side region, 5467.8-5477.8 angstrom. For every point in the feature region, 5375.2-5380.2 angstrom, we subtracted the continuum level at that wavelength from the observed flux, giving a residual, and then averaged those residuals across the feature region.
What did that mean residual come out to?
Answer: 0.029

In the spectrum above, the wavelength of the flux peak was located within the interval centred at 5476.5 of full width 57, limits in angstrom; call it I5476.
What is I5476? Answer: 5501.5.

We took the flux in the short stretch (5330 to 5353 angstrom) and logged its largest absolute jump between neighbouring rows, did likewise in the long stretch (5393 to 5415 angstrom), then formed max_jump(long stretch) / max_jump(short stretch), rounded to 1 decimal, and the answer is 1.1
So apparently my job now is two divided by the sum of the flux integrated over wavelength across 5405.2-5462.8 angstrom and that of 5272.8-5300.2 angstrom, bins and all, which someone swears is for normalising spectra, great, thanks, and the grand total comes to 0.035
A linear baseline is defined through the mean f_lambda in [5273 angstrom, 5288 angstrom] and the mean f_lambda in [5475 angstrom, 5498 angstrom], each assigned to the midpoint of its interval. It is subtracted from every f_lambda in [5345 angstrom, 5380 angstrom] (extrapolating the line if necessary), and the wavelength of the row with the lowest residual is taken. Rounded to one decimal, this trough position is 5346.5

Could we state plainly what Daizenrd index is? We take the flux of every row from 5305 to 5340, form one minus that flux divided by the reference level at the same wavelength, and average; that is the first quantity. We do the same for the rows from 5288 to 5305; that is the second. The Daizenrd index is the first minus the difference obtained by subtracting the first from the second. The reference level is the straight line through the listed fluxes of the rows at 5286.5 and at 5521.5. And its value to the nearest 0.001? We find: 0.031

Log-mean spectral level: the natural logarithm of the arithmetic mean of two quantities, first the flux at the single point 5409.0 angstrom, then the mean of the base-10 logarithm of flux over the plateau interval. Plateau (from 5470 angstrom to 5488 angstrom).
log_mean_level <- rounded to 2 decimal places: -1.55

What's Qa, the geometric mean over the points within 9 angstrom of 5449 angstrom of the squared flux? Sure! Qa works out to 0.462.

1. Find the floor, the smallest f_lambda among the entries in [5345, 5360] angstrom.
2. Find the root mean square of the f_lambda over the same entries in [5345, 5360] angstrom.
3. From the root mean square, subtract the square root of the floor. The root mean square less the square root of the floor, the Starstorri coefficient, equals -0.095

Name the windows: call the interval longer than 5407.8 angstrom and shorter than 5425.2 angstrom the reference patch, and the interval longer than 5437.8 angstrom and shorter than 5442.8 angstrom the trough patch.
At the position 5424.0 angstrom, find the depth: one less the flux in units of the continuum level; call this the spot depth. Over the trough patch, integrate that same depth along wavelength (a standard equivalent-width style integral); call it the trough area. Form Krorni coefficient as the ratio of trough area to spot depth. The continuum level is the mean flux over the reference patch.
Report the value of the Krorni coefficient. 20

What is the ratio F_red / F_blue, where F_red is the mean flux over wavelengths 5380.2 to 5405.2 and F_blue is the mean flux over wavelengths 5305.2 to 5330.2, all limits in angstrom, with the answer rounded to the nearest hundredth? 0.97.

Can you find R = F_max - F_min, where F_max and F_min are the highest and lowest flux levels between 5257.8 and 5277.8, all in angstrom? 0.098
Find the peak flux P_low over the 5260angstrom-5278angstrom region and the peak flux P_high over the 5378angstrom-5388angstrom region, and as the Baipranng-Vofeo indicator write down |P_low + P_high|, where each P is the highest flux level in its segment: 1.39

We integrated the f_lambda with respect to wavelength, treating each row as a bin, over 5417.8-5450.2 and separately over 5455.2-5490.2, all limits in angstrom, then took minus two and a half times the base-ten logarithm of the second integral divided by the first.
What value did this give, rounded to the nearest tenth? -0.1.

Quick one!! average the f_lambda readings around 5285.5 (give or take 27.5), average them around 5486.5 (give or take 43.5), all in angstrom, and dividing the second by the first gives 1.02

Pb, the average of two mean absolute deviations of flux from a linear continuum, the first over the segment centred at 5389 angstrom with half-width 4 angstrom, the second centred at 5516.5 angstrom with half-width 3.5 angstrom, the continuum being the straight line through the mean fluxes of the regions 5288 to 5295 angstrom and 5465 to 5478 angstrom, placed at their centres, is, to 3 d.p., 0.027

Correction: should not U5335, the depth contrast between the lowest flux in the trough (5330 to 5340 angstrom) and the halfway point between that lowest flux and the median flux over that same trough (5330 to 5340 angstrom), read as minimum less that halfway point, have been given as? -0.015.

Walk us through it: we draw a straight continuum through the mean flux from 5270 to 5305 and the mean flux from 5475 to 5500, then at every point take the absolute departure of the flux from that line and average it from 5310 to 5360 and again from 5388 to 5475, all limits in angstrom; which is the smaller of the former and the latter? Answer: 0.022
